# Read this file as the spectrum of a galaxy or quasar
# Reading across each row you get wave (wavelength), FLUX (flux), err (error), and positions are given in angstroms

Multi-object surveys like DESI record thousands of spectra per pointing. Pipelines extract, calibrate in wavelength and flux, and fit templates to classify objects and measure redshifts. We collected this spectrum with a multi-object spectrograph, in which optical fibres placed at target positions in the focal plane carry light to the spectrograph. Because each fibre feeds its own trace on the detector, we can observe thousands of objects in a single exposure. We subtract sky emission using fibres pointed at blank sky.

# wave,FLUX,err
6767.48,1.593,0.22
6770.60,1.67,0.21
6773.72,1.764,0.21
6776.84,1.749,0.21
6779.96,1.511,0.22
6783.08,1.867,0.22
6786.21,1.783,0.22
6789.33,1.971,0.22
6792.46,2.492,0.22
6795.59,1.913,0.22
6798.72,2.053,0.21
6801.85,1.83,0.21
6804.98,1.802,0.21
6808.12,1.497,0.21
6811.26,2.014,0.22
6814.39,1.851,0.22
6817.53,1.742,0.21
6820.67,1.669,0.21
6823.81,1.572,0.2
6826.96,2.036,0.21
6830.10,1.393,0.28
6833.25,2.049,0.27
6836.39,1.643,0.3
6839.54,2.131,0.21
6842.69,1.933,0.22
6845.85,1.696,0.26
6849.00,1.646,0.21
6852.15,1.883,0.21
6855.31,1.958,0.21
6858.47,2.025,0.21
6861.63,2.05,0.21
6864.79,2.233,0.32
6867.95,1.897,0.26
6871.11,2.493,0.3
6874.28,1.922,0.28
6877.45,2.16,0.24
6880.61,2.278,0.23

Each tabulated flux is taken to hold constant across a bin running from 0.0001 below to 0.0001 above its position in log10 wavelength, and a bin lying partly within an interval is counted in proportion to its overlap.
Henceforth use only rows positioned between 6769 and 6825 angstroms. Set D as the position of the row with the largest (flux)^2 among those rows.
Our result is 6792.46 angstroms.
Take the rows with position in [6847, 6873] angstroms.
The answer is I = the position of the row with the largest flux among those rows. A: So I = 6871.11 angstroms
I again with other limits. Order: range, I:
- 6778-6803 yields 6792.46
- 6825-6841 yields 6839.54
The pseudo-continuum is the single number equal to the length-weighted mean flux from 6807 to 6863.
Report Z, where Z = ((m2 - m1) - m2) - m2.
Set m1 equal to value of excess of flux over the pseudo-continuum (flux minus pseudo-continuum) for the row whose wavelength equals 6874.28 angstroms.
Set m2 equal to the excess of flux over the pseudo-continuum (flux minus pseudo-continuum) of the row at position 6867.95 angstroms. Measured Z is -0.2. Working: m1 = 0.10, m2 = 0.1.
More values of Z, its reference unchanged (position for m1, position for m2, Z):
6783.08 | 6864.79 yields -0.5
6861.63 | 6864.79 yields -0.6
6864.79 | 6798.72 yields -0.6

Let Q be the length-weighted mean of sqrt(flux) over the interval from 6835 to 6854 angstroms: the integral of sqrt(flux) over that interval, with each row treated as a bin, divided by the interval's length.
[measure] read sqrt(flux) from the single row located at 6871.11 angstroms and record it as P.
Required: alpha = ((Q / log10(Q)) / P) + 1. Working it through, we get 7.57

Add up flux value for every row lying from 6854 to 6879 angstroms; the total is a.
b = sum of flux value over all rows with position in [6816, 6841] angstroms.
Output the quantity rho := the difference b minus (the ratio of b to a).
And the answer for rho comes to 13.4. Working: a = 16.7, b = 14.2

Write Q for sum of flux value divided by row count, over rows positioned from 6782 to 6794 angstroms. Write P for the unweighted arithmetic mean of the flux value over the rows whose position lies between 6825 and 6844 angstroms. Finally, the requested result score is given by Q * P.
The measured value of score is 3.78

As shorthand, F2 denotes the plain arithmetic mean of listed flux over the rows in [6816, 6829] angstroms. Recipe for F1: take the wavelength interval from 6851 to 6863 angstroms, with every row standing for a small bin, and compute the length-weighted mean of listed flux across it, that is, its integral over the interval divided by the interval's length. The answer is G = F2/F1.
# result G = 0.89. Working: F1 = 1.98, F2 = 1.75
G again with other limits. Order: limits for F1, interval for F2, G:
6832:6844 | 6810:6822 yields 0.94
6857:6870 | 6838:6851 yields 0.90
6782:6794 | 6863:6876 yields 1.05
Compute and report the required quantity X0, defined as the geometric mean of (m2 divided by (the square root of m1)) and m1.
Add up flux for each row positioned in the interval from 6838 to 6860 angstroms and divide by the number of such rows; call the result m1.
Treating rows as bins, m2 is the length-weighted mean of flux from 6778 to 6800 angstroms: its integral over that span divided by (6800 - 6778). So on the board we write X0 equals 1.63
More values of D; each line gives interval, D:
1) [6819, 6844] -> 6839.54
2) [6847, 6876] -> 6871.11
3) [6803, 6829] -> 6826.96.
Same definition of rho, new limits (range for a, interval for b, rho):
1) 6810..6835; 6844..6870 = 14.3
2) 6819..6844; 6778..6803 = 14.4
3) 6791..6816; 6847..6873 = 15.1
